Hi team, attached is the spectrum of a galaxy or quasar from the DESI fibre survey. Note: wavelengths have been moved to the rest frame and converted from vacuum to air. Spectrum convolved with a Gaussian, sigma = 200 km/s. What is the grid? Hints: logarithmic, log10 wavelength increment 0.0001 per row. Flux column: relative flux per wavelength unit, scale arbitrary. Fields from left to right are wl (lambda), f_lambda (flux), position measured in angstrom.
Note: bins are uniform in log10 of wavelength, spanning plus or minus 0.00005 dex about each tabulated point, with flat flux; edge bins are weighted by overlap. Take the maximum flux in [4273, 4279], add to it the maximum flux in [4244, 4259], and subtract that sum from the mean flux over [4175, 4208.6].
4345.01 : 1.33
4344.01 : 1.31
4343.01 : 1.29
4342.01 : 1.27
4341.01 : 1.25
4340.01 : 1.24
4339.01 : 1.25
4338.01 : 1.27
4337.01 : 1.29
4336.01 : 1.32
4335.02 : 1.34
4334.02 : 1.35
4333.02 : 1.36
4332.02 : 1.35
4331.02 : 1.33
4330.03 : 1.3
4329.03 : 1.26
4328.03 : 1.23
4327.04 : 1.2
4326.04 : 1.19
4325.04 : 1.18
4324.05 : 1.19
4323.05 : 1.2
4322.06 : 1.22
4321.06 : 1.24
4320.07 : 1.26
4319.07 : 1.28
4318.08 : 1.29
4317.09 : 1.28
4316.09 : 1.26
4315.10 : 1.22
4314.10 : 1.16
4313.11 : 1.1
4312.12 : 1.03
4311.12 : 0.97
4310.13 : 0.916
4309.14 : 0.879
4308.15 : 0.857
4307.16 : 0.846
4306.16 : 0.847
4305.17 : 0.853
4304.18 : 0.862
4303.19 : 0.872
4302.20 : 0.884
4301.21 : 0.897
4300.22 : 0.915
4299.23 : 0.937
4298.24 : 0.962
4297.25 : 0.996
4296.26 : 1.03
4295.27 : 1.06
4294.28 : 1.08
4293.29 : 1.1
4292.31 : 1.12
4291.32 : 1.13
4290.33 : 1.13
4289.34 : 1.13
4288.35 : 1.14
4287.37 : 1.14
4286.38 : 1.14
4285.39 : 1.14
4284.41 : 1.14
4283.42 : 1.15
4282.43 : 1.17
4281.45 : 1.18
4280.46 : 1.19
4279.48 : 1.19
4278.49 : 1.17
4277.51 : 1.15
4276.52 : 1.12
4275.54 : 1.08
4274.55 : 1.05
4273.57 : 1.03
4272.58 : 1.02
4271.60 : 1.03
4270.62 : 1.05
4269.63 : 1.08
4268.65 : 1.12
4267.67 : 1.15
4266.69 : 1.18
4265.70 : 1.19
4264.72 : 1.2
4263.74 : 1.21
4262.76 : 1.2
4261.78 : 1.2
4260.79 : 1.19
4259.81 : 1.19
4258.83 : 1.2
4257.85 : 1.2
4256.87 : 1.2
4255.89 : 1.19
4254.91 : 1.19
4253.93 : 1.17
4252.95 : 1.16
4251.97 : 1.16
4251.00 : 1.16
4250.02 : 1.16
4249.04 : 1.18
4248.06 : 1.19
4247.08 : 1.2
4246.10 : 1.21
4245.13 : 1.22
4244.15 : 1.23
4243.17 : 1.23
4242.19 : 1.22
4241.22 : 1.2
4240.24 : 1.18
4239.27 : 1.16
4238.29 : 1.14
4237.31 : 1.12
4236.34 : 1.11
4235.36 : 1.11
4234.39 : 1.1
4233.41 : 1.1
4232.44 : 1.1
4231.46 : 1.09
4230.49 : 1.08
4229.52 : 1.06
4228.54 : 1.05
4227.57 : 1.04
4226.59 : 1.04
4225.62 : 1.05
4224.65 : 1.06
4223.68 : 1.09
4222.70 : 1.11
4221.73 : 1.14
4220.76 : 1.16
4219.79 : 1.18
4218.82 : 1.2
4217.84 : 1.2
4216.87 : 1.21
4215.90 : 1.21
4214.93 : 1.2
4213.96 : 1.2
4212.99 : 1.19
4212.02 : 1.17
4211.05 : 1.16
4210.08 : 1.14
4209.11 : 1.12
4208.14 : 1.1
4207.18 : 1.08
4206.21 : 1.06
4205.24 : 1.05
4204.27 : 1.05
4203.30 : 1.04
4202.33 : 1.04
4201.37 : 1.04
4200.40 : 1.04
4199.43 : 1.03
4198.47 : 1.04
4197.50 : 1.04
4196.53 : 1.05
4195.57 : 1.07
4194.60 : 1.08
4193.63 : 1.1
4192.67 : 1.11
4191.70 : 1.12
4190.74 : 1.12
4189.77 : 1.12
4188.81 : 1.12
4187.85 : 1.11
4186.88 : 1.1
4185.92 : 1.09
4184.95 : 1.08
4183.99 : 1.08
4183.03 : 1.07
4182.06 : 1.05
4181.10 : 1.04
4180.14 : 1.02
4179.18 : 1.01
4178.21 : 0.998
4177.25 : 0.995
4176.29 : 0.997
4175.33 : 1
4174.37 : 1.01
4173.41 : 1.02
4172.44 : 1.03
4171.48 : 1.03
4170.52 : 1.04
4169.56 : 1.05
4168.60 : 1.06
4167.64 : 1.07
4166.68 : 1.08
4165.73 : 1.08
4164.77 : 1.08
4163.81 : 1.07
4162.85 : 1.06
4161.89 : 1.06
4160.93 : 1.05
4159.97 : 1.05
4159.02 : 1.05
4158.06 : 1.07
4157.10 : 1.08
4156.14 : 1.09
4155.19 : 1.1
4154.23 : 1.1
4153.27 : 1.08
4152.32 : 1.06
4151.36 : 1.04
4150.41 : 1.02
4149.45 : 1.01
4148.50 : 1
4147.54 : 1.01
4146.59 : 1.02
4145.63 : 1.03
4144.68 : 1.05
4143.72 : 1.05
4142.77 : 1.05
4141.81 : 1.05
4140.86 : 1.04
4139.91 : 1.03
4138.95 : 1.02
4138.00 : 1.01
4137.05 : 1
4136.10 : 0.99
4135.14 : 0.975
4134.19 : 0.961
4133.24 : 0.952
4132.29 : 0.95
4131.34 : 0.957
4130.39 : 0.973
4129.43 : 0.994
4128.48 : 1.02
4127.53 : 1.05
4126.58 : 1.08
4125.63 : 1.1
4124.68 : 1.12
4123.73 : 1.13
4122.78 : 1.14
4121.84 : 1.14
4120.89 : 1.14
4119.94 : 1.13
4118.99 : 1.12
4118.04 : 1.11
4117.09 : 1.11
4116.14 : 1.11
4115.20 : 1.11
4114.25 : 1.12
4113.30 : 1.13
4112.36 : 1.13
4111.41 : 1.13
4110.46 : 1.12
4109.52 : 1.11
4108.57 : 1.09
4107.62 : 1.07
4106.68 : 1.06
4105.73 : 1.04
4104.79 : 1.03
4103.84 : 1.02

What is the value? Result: -1.34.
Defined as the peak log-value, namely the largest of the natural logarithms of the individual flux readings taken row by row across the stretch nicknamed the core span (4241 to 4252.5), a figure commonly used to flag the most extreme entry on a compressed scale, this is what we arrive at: 0.21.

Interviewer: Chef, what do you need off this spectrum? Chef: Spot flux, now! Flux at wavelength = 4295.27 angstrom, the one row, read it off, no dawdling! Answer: 1.06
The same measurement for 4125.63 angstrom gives 1.1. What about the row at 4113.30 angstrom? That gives 1.13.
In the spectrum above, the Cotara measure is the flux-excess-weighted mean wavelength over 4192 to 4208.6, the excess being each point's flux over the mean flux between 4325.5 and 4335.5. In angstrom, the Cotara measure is 4200.5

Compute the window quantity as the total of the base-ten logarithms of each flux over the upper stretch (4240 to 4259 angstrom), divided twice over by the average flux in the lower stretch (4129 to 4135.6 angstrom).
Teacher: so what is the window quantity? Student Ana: 1.64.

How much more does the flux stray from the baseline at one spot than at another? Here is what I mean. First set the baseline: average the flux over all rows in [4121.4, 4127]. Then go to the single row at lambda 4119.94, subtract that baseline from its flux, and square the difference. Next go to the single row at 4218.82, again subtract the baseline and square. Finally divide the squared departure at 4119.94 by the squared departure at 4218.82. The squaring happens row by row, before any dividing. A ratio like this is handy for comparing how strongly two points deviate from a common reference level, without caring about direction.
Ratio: 0.0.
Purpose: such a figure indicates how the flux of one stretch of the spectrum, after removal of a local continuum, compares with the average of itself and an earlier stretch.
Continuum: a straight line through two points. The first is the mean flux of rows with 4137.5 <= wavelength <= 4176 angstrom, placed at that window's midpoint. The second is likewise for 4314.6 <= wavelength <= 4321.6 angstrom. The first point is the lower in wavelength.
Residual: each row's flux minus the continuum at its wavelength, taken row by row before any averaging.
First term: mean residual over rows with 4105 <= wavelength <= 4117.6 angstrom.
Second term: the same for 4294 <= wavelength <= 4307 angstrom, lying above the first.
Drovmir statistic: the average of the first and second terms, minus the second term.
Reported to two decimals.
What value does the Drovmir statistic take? 0.21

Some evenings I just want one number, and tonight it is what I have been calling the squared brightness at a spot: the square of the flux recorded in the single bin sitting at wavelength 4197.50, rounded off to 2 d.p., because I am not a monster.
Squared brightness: 1.08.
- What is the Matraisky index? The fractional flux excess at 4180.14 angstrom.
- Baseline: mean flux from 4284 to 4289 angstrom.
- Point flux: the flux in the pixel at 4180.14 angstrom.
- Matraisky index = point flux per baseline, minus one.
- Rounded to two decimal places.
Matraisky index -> -0.11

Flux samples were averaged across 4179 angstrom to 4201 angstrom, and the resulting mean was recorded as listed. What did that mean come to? 1.07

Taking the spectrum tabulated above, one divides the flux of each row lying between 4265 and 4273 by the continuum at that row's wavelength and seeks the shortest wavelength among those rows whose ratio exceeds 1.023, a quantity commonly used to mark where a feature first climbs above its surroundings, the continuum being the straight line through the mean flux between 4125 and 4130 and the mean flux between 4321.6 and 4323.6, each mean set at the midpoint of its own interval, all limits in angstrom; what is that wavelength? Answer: 4265.70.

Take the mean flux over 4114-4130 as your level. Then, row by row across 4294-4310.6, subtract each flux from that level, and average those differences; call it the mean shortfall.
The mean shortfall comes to 0.18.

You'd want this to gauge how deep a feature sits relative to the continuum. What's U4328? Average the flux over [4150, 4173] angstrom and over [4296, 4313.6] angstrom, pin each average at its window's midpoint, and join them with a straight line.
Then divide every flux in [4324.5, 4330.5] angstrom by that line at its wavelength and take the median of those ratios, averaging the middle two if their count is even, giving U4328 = 1.35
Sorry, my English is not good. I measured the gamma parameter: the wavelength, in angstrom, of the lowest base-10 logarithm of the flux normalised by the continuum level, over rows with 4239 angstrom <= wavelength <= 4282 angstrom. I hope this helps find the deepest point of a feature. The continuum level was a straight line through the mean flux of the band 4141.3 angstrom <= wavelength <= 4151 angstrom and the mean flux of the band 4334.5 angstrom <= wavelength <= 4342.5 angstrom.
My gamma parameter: 4272.58 angstrom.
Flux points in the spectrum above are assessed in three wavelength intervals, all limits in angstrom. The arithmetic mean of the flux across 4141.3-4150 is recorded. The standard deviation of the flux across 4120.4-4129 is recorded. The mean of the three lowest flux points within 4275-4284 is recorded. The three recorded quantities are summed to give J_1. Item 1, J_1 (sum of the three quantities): 2.19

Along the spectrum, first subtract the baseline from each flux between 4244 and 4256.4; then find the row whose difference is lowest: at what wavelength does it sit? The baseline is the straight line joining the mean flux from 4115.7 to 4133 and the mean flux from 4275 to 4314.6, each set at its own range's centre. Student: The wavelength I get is 4250.02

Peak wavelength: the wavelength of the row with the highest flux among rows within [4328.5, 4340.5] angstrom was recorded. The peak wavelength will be 4333.02 angstrom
